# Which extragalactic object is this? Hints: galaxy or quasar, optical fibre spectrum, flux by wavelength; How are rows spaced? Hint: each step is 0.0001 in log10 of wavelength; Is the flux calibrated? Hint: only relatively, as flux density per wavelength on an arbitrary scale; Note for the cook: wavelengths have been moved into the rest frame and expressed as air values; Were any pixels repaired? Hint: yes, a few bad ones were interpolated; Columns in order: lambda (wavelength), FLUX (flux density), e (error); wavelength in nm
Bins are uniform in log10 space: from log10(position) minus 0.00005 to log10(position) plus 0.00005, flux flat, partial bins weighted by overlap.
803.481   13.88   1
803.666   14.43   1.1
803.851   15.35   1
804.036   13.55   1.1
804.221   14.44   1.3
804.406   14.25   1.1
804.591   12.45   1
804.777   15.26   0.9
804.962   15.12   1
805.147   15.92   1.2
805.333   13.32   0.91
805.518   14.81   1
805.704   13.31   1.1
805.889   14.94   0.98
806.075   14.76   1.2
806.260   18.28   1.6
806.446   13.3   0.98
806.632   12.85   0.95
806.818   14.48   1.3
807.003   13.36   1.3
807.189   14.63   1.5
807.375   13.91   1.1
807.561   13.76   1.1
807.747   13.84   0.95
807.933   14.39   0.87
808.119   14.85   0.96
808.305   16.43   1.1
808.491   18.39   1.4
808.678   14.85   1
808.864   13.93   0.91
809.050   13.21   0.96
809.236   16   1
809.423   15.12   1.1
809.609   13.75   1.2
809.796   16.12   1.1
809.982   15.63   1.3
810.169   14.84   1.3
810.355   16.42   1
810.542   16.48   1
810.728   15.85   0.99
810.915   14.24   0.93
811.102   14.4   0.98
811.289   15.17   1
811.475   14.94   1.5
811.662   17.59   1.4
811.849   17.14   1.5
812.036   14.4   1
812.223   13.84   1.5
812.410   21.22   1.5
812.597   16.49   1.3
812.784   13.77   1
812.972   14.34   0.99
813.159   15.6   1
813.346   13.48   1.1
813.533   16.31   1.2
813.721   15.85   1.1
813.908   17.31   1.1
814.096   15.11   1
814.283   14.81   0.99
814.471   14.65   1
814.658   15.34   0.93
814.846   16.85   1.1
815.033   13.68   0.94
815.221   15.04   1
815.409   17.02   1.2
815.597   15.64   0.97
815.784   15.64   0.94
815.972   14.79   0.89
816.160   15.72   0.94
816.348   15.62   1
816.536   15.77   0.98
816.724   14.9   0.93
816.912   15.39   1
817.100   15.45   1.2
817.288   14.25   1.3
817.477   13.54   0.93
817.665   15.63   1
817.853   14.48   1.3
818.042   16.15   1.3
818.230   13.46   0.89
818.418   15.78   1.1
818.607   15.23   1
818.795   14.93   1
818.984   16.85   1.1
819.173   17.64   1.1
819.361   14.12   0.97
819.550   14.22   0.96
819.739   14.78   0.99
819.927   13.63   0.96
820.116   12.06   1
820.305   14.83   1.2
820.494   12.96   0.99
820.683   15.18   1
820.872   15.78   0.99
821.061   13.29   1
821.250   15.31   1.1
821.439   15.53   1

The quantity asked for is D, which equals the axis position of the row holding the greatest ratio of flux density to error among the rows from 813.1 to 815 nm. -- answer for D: 814.658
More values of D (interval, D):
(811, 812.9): 811.289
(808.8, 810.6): 810.542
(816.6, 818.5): 816.724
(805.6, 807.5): 805.889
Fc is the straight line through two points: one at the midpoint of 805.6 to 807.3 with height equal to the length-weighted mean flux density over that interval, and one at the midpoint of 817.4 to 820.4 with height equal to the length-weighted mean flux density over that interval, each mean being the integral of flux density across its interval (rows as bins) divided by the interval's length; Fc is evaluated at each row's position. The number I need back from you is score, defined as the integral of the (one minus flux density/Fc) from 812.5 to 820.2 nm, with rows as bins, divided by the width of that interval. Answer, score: -0.03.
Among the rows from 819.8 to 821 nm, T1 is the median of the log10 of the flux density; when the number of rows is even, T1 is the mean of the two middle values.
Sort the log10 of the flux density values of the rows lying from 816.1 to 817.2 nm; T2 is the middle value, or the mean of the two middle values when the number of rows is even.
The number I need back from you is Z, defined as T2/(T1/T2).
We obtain 1.23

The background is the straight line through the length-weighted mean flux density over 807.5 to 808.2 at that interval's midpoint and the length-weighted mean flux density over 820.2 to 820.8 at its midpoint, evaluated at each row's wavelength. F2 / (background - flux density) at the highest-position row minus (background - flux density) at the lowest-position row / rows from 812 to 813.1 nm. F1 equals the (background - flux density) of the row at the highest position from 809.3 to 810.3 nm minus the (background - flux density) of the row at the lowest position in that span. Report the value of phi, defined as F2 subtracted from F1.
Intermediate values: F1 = 0.3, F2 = 0.1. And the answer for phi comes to 0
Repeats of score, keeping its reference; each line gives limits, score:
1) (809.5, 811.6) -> -0.05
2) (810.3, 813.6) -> -0.07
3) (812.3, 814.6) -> -0.07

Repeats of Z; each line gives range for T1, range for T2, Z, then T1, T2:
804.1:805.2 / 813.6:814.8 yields 1.20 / 1.170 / 1.183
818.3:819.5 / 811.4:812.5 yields 1.22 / 1.190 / 1.204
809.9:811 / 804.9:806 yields 1.15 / 1.197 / 1.172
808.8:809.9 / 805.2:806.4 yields 1.18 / 1.162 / 1.170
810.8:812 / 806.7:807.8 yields 1.11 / 1.178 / 1.142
